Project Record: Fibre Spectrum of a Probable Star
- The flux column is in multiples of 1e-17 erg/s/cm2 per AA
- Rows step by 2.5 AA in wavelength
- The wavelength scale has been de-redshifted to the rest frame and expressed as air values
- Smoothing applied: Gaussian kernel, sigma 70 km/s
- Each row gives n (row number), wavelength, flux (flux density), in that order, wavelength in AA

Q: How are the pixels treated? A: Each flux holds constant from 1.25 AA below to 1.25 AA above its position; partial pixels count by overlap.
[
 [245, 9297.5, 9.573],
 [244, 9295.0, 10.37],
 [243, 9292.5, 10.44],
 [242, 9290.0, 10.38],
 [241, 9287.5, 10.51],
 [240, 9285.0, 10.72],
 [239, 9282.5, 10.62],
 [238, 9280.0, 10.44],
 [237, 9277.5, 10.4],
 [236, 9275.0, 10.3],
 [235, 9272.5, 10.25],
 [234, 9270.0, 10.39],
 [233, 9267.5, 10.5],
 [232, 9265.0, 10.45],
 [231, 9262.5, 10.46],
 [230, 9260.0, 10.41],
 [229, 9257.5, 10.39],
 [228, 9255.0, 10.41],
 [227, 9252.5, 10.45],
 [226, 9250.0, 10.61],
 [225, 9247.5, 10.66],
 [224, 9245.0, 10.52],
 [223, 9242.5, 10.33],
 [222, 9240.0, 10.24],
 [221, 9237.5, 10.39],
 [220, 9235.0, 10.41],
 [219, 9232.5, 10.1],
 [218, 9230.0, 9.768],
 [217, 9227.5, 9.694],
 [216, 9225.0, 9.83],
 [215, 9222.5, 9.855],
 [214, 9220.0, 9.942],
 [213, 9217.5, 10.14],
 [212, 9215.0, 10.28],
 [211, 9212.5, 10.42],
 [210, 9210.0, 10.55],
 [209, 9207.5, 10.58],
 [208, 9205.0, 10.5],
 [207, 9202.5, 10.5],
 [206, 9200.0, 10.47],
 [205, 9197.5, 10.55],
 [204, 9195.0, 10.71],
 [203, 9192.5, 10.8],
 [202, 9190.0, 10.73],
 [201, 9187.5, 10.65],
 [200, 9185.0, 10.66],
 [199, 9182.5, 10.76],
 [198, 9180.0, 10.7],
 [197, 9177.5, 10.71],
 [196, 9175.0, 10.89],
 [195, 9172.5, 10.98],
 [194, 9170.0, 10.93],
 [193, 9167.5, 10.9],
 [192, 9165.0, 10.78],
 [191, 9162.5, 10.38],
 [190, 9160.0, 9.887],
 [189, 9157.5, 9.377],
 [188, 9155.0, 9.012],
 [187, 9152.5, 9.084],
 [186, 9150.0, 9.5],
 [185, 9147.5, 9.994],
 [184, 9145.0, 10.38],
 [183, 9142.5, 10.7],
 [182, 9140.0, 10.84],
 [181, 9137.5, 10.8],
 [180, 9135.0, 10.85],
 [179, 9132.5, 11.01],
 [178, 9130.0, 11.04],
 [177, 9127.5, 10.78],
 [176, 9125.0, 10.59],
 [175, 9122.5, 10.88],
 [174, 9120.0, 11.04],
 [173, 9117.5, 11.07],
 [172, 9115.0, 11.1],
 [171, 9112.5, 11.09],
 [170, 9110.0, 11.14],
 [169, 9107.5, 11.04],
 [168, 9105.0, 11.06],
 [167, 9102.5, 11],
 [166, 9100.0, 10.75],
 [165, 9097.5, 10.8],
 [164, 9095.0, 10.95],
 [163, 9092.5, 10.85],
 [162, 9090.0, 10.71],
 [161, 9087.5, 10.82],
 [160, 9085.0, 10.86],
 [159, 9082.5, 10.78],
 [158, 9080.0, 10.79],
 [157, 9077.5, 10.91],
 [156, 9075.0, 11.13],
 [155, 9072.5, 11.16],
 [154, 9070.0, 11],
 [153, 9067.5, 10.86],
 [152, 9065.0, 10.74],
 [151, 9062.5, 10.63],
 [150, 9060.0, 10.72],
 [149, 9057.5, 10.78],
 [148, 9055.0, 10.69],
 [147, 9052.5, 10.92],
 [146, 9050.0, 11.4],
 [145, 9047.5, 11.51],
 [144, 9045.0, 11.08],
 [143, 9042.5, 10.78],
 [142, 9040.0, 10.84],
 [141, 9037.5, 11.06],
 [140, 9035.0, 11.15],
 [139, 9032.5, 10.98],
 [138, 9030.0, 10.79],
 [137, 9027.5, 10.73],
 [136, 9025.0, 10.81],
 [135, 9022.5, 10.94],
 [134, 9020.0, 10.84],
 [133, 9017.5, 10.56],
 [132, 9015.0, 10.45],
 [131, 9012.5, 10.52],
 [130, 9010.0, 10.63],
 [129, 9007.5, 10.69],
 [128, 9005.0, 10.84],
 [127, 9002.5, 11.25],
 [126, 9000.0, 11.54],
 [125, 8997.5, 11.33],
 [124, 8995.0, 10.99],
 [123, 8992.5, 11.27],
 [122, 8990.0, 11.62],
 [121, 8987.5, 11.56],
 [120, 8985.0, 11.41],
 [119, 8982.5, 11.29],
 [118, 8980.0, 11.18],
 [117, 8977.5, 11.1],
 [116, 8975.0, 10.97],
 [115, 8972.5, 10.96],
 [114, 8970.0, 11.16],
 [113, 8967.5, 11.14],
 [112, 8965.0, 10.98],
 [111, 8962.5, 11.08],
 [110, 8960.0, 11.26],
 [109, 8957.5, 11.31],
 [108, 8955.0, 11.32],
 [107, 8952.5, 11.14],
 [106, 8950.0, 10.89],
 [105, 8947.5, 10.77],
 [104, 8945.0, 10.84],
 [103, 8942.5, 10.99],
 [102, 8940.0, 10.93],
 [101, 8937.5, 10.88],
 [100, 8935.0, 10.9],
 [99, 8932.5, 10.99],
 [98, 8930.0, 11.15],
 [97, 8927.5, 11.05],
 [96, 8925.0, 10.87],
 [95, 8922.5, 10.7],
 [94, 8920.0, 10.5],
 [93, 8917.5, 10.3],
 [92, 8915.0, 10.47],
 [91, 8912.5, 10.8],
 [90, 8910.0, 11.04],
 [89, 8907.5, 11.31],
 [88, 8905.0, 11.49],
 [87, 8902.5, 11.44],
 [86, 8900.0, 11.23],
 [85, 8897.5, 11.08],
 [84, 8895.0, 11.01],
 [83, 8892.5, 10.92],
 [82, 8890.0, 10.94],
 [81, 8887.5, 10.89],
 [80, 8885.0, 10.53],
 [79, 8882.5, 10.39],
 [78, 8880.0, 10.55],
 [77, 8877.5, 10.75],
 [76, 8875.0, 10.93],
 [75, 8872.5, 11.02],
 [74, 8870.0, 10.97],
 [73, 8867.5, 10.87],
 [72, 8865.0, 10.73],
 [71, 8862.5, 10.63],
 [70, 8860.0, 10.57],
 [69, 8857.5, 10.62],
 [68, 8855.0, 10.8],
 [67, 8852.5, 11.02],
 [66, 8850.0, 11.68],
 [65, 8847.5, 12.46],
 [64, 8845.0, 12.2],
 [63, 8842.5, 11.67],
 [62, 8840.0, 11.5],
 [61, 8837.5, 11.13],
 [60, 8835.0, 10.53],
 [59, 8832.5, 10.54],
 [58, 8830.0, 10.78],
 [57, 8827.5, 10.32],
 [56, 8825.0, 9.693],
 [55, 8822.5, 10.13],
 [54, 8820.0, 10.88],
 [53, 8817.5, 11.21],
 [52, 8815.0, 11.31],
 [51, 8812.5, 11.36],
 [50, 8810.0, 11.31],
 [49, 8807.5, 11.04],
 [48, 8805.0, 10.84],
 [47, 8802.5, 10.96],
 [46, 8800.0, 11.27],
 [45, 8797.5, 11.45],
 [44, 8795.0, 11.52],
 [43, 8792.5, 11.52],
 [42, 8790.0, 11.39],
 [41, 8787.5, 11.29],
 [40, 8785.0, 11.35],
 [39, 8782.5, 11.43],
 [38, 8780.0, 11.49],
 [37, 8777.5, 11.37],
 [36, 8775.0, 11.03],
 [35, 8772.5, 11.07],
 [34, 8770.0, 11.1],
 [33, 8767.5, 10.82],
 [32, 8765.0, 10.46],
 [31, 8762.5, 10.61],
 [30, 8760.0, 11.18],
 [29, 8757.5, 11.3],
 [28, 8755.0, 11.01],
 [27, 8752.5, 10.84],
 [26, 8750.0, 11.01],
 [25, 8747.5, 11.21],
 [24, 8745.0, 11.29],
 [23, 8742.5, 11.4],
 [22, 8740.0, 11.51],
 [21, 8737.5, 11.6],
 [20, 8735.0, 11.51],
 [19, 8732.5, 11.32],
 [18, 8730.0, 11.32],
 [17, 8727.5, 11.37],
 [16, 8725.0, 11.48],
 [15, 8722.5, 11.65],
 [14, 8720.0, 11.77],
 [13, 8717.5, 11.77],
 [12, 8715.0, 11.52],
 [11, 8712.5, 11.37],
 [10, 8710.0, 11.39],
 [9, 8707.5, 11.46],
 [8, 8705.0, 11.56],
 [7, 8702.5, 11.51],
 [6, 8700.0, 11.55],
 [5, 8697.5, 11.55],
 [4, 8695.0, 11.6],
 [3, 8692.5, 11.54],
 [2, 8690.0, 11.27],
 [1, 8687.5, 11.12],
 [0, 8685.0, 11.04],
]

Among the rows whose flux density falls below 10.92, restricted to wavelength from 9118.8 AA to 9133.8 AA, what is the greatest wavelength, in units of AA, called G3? 9127.5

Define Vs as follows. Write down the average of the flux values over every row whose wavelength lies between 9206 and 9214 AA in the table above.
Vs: 10.5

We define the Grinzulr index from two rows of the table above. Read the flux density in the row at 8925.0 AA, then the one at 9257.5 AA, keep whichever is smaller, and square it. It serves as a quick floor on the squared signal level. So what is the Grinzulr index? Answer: 108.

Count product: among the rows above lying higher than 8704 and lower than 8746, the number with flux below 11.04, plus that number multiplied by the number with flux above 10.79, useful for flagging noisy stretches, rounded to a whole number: 0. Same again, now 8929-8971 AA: 153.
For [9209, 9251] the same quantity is 17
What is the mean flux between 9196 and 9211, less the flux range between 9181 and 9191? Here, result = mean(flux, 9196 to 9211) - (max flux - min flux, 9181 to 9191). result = 10.4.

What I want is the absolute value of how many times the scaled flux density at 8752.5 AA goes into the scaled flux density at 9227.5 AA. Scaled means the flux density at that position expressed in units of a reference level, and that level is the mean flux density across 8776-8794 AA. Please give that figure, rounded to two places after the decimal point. 0.89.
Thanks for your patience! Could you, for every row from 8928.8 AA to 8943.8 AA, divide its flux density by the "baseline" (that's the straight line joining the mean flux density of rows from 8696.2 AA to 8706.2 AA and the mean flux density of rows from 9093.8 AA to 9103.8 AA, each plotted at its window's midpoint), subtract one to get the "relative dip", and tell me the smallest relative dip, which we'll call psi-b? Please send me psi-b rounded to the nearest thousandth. -0.024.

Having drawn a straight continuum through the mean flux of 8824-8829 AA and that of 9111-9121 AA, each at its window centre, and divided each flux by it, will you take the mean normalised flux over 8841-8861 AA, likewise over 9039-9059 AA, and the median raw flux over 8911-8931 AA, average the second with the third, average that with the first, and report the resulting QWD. 3.50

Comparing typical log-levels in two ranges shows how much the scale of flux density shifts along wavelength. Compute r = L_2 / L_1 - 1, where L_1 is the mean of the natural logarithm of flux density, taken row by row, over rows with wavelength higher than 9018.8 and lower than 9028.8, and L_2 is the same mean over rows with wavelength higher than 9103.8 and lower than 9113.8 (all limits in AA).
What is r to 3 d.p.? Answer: 0.010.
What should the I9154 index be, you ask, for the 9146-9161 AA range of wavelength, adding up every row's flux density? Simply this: 56.9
